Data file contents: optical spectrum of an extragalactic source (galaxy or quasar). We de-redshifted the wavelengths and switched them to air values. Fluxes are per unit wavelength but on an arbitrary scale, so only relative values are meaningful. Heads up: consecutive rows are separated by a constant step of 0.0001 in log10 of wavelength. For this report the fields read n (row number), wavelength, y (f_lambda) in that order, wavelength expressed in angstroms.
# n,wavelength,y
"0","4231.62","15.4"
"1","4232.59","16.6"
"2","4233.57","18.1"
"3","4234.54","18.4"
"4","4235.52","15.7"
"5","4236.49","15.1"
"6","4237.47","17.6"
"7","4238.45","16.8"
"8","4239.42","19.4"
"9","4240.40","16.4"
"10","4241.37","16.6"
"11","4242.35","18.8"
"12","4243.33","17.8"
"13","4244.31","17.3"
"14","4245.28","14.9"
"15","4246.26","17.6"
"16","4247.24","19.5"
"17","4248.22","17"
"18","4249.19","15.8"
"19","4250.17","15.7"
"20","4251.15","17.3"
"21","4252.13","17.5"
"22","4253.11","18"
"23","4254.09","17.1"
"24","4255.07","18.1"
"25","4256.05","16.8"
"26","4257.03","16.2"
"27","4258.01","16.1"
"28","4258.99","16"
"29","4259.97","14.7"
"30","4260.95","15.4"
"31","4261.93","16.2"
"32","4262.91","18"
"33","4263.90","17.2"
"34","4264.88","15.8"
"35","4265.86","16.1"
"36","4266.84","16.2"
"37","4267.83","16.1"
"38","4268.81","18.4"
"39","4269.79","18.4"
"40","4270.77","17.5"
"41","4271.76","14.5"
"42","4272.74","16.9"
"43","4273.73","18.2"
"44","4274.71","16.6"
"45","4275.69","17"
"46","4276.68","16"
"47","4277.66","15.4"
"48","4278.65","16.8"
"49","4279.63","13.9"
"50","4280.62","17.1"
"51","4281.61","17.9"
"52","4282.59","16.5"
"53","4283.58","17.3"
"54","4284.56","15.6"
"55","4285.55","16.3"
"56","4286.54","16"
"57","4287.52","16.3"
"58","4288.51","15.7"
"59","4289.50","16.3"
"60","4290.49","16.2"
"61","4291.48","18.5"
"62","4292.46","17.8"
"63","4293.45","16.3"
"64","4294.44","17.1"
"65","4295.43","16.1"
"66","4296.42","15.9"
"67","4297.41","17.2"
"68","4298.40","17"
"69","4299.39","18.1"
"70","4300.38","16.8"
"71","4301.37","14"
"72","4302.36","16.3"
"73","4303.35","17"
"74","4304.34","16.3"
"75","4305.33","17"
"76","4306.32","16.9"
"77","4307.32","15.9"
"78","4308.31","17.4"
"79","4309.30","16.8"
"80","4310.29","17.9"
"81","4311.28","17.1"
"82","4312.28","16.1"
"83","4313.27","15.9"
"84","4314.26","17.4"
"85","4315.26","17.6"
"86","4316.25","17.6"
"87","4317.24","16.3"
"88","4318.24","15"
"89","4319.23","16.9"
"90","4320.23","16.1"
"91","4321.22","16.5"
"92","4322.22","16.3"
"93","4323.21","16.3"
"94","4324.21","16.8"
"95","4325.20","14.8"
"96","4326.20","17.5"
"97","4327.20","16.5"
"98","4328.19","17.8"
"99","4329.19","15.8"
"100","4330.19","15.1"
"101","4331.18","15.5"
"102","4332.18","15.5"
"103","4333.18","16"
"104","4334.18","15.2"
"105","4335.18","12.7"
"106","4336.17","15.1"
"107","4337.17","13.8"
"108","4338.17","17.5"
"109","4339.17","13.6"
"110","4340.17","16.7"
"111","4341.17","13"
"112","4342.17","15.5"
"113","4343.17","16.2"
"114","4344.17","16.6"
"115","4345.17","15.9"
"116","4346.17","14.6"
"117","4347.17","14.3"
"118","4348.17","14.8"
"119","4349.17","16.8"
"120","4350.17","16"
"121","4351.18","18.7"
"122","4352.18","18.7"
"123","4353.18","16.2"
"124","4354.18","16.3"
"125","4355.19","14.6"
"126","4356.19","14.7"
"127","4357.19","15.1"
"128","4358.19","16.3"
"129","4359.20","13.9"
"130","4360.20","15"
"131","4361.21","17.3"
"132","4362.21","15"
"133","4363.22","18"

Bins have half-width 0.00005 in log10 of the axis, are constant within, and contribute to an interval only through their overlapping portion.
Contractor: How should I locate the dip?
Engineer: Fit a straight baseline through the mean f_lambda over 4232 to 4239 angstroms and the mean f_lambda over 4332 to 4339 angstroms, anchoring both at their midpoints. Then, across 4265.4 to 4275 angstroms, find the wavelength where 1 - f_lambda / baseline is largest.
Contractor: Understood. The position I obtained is 4271.76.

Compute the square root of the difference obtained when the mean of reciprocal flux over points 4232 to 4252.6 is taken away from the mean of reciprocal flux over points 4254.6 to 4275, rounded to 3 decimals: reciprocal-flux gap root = 0.041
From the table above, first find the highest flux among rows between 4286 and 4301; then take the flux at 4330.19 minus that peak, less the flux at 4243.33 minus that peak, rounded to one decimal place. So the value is -2.7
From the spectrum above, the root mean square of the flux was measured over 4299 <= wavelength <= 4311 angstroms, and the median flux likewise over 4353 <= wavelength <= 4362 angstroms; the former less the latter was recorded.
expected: 1.63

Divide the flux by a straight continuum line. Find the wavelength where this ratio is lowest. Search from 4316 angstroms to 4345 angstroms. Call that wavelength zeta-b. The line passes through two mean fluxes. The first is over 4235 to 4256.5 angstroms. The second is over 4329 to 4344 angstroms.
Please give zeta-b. 4335.18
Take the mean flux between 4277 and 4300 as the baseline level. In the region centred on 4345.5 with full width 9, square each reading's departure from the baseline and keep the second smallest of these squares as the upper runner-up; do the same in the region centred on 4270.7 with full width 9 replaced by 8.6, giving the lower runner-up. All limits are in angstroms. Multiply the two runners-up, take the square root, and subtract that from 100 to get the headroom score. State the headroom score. 99.9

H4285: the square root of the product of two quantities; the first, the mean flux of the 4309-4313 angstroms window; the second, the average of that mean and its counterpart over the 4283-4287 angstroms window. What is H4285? 16.8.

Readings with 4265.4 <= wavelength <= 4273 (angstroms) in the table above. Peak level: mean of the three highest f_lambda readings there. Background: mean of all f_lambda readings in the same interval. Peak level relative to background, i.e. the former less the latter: 1.34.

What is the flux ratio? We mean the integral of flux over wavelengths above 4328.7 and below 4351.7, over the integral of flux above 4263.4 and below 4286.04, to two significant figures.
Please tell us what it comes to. 0.94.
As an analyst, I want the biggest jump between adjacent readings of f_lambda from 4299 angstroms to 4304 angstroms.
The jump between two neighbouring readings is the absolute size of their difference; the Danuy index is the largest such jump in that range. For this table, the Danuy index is 2.8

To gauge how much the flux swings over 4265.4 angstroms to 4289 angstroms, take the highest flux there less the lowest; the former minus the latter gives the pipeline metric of 4.5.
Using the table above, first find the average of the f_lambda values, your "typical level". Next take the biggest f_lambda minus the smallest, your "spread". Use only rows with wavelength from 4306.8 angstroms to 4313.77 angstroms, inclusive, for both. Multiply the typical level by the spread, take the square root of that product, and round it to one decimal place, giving 5.8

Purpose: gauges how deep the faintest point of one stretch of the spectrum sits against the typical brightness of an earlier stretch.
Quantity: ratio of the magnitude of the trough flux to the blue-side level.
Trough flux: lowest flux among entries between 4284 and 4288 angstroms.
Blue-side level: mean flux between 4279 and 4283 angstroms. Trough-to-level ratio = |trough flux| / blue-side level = 0.95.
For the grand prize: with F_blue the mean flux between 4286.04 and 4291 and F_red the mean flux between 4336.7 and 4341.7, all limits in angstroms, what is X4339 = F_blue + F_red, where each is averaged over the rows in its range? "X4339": 31.0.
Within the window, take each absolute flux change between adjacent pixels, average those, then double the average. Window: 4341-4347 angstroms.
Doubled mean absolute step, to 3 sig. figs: 2.24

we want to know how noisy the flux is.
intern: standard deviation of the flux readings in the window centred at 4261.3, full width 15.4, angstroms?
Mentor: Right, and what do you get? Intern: 1.0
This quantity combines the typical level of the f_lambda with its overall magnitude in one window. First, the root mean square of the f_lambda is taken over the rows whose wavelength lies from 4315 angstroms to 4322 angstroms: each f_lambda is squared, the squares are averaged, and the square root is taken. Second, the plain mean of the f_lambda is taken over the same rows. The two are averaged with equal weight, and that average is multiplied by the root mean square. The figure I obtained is 275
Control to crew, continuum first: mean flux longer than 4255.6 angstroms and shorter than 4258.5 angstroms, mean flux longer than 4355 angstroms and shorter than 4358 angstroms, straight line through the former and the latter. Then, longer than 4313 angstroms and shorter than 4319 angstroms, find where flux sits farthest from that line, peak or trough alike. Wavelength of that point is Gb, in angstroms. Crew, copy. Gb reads 4316.25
